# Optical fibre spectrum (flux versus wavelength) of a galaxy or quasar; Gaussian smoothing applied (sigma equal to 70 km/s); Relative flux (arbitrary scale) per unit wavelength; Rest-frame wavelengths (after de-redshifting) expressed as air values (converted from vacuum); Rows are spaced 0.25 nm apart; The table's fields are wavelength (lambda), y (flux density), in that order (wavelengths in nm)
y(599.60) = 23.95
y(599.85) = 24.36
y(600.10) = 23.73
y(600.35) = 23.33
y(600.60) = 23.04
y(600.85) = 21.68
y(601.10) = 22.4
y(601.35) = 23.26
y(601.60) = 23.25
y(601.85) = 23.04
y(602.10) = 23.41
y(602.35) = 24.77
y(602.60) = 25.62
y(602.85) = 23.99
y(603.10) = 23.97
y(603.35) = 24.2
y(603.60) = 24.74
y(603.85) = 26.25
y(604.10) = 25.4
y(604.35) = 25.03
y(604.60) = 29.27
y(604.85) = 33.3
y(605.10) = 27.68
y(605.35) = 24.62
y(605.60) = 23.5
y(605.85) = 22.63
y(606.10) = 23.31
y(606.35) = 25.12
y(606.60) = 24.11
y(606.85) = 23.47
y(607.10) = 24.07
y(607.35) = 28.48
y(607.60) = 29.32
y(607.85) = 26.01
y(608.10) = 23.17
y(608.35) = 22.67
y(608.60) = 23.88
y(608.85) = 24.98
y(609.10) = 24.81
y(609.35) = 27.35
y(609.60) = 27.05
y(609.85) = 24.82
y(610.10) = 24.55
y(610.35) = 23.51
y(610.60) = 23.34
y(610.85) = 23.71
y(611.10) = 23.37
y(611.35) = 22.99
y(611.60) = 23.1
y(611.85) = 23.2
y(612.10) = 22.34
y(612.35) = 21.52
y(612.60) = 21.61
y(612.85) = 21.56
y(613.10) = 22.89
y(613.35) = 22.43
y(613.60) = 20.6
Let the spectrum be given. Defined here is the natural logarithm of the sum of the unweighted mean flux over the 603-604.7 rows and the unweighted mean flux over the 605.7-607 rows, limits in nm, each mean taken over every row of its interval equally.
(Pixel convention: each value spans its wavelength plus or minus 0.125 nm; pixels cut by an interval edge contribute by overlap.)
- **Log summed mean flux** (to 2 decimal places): 3.90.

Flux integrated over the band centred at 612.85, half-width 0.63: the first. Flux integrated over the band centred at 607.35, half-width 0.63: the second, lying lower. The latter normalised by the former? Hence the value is 1.19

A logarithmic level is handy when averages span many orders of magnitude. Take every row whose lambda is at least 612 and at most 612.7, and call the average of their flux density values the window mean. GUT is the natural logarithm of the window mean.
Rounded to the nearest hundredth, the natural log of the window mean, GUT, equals 3.08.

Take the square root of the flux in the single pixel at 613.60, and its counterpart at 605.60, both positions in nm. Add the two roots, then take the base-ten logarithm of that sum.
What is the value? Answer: 0.97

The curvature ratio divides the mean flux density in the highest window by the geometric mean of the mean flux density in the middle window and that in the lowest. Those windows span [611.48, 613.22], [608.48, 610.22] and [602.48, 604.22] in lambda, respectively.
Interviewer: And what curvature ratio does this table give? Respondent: 0.89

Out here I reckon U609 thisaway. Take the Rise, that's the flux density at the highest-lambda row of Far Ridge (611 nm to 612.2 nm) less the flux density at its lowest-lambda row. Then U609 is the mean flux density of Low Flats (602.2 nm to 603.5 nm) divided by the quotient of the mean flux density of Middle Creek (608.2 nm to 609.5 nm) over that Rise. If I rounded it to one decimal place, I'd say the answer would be -1.0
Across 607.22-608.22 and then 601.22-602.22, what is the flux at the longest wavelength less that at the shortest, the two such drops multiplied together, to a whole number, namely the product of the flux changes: -1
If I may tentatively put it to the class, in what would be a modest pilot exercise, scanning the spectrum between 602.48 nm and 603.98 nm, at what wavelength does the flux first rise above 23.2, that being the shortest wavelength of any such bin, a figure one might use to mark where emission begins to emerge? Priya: 602.60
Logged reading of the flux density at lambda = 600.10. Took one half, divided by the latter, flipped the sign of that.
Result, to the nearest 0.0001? -0.0211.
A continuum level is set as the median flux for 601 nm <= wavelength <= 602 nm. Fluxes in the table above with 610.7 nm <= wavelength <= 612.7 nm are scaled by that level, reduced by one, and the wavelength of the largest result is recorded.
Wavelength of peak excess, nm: 610.85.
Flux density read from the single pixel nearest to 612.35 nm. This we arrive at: 21.52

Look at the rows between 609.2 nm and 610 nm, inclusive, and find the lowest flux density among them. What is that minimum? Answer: 24.82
